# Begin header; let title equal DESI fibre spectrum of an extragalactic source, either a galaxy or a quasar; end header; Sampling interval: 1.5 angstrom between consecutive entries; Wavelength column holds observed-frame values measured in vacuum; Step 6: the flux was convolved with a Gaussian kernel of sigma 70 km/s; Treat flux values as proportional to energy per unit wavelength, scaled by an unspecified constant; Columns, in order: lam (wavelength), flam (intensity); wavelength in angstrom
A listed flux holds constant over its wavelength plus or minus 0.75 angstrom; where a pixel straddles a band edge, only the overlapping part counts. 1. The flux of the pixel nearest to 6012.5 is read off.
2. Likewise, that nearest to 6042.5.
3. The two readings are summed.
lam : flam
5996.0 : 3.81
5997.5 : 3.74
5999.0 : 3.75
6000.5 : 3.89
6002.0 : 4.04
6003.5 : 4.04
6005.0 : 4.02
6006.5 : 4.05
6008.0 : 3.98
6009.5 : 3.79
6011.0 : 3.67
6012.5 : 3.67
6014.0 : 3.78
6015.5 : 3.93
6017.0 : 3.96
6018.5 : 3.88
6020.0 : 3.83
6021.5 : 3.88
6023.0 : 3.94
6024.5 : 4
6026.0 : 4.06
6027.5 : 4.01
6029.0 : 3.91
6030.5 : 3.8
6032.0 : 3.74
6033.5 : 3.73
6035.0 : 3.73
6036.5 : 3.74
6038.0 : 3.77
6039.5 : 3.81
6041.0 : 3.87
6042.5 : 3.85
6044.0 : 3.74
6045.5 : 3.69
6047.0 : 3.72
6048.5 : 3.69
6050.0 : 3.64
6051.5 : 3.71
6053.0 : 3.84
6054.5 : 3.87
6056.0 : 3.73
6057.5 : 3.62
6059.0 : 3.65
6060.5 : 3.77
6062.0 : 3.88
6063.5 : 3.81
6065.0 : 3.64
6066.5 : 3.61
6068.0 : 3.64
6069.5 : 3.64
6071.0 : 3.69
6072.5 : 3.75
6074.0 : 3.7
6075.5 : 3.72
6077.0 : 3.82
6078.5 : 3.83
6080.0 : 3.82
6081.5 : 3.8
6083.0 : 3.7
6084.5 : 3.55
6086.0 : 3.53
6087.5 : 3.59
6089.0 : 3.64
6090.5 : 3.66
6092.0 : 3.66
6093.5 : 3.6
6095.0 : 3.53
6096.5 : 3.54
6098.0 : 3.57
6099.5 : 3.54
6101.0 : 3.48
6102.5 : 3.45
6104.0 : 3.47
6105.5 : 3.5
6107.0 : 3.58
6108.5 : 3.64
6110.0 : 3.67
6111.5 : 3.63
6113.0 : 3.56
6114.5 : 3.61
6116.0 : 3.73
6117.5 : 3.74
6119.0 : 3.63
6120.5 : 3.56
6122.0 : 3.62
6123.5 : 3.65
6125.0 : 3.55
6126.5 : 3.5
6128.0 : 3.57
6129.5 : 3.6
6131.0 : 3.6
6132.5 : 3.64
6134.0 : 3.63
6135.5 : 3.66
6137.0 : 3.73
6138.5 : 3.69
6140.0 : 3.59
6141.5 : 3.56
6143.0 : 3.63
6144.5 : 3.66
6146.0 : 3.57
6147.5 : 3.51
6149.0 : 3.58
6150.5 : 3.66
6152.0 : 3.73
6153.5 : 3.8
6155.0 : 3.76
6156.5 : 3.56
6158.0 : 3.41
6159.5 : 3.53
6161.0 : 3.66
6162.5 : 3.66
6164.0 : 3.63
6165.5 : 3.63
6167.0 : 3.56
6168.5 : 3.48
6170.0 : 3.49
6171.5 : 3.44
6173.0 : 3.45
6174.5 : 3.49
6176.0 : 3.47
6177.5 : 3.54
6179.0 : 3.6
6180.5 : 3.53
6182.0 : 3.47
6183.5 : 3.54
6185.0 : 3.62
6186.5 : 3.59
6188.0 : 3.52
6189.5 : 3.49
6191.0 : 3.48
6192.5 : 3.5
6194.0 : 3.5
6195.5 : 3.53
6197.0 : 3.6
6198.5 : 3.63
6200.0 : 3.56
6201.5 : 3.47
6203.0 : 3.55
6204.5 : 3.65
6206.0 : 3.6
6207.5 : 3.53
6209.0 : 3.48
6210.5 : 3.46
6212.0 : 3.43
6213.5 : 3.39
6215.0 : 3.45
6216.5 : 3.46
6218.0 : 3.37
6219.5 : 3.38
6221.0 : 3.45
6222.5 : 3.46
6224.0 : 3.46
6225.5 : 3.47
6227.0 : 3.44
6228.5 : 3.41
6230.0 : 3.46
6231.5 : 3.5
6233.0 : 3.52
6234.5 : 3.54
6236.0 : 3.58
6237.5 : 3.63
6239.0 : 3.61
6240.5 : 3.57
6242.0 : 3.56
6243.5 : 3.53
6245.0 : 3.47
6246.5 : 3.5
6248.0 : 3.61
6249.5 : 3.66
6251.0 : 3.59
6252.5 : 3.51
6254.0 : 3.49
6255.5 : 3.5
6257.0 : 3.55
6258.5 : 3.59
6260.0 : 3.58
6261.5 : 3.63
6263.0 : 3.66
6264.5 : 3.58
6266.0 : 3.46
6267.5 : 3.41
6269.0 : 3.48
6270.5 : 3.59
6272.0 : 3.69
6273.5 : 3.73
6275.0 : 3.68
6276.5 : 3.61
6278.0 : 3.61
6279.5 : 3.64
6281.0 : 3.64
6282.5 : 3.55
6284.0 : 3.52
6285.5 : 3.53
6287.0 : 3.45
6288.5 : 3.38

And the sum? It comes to 7.52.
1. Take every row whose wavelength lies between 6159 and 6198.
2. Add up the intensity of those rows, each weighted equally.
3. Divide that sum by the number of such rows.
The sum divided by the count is 3.54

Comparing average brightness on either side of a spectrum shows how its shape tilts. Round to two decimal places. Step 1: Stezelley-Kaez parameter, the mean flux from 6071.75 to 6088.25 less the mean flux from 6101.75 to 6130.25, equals 0.12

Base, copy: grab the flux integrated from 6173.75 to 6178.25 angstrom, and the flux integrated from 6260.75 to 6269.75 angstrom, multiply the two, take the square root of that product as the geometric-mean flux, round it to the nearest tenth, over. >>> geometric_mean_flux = 22.4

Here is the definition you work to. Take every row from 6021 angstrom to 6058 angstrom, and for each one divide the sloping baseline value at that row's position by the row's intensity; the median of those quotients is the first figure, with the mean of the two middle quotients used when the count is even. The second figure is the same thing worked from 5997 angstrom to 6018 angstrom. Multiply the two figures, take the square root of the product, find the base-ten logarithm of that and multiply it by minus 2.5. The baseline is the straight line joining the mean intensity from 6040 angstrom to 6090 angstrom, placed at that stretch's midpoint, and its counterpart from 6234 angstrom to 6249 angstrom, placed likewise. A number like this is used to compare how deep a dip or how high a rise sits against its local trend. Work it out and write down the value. 0.023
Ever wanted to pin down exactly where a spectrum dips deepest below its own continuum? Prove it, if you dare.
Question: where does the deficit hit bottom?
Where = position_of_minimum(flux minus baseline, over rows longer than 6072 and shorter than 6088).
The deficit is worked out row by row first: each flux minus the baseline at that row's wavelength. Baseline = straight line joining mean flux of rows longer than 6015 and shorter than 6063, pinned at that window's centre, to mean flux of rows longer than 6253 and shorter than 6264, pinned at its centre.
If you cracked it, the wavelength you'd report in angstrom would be 6086.0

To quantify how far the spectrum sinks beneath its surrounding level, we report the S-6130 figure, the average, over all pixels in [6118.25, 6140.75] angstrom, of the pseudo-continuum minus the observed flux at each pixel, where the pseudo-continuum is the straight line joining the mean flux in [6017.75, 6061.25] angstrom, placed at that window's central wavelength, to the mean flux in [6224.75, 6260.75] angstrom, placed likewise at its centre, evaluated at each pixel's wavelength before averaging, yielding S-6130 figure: 0.069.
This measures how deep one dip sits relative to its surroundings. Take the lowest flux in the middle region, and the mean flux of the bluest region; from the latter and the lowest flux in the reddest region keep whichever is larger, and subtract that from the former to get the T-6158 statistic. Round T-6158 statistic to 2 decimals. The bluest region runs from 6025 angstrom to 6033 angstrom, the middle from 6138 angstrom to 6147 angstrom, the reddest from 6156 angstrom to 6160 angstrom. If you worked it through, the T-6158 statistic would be -0.34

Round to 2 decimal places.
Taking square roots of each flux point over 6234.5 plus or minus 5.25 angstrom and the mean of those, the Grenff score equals 1.88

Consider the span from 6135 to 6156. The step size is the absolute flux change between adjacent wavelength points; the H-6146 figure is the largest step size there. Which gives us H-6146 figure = 0.10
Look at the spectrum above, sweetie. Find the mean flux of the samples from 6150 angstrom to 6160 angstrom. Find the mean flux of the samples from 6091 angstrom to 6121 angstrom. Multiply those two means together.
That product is 13.0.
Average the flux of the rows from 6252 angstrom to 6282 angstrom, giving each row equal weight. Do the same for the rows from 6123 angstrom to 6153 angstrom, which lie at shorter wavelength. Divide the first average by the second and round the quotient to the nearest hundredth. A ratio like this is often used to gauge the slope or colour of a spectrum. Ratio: 0.99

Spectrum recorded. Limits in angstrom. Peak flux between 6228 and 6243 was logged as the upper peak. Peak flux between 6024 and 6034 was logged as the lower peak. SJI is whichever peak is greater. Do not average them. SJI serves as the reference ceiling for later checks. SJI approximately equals 4.06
